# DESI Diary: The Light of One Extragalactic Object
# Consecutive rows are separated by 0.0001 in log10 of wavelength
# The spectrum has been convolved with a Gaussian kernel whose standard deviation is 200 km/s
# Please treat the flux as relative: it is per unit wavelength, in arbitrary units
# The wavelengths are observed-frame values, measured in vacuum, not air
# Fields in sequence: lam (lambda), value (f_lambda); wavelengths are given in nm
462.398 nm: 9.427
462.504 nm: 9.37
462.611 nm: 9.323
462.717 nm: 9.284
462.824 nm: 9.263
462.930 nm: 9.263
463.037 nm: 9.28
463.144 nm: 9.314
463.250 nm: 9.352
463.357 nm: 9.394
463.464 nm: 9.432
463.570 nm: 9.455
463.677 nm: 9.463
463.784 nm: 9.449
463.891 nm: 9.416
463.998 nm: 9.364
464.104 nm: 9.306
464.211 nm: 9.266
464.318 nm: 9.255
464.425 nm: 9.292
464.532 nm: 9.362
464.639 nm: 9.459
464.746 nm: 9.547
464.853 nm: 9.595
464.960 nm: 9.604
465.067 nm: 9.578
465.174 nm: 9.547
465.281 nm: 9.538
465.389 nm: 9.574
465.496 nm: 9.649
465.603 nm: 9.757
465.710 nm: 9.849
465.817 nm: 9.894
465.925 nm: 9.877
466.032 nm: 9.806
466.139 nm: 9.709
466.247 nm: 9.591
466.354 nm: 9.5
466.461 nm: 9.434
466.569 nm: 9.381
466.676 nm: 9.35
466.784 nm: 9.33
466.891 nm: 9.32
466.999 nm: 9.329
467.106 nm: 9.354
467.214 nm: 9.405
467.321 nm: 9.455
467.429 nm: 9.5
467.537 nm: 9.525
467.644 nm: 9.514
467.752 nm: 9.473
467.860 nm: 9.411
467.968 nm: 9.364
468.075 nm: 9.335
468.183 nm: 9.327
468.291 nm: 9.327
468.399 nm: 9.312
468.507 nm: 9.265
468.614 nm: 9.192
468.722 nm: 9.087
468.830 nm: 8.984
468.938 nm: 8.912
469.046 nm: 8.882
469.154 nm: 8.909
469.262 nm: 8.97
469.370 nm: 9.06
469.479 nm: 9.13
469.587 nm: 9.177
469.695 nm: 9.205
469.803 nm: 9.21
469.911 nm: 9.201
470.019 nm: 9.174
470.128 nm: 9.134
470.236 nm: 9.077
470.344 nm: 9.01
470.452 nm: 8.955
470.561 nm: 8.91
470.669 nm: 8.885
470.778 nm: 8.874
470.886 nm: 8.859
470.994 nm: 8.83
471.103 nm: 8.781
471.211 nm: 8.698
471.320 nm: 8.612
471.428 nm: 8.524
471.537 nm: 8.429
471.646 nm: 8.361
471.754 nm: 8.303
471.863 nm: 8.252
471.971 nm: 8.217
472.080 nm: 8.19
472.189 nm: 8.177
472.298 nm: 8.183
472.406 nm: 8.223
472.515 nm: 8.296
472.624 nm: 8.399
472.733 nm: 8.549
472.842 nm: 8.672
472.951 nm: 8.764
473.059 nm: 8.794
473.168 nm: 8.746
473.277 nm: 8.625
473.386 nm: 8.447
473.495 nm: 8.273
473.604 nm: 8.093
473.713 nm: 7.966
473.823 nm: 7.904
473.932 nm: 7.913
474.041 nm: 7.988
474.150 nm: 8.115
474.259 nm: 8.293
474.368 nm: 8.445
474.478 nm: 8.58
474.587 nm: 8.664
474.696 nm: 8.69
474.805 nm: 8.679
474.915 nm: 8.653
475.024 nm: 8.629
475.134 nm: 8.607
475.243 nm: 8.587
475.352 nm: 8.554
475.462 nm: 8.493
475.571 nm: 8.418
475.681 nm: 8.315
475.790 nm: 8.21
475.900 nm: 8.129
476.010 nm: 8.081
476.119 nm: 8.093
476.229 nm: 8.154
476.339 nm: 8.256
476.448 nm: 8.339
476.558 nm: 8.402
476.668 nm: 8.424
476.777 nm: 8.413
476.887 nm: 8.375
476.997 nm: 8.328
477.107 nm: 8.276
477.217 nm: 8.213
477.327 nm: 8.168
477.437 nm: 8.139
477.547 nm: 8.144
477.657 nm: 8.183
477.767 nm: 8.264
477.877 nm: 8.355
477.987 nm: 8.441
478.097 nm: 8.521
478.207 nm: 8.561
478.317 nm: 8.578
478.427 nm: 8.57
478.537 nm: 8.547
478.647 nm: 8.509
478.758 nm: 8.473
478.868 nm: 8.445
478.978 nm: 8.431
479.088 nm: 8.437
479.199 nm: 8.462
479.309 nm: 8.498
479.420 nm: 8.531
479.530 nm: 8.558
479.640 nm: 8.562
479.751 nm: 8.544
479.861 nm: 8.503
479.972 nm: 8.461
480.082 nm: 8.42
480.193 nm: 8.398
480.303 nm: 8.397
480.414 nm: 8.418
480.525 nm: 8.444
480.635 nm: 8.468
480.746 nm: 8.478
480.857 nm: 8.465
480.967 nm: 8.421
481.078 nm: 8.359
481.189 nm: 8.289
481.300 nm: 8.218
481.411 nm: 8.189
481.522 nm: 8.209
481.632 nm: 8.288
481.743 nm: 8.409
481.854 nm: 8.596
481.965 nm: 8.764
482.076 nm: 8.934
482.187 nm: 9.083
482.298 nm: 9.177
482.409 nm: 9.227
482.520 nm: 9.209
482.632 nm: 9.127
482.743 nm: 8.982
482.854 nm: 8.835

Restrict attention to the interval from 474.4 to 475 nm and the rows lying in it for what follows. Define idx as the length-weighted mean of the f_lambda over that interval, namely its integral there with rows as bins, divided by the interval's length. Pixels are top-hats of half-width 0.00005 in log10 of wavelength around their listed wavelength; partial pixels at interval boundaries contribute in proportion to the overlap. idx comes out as 8.64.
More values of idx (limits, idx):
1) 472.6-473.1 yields 8.65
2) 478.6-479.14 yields 8.46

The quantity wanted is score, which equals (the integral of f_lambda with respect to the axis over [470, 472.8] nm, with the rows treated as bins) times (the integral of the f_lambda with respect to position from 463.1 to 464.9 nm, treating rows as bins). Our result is 407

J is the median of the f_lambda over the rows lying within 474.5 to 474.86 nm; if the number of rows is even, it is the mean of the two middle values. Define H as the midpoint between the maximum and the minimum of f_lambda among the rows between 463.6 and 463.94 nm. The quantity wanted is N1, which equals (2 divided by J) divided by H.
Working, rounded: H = 9.4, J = 8.7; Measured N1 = 0.0244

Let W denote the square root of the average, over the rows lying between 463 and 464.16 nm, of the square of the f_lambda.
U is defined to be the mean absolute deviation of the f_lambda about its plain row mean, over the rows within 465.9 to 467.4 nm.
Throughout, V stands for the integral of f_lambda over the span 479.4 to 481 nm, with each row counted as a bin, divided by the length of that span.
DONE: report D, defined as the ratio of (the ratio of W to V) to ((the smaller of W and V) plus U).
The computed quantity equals 0.128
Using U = 0.15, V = 8.5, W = 9.4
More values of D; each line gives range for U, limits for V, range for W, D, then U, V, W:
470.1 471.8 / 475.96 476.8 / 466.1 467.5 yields 0.134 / 0.21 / 8.3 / 9.4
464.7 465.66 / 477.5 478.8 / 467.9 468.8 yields 0.130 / 0.05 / 8.4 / 9.3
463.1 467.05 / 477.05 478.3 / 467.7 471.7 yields 0.129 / 0.15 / 8.3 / 9.0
